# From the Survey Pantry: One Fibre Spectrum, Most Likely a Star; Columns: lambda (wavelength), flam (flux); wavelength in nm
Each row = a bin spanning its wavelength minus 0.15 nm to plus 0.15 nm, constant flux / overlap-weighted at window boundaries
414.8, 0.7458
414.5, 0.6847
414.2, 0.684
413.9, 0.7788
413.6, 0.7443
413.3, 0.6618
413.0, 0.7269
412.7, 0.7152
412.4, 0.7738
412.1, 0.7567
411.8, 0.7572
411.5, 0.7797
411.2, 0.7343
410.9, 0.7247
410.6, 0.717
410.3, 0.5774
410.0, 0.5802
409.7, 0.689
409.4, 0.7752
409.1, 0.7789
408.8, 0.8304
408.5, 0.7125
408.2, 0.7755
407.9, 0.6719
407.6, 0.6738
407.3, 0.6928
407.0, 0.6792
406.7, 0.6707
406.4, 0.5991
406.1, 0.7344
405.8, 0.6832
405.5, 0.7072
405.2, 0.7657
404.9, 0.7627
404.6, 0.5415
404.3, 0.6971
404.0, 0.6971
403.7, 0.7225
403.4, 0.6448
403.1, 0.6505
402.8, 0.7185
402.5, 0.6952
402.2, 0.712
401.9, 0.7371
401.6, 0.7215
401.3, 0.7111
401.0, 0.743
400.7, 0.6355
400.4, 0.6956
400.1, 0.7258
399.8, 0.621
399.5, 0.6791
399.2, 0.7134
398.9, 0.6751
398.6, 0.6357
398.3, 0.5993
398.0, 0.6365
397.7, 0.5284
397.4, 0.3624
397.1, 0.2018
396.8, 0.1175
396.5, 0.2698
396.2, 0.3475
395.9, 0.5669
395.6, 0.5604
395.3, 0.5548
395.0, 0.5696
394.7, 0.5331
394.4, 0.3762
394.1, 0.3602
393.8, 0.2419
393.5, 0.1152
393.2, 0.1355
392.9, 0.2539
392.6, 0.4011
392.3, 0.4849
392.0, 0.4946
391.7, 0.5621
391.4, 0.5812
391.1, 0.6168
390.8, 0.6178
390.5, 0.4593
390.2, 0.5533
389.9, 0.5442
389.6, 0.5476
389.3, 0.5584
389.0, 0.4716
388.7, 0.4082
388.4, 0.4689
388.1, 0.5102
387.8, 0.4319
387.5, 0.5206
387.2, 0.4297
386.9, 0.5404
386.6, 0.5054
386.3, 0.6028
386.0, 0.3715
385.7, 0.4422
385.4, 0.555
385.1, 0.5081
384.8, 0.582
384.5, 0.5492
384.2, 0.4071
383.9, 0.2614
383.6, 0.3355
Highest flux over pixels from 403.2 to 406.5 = 0.7657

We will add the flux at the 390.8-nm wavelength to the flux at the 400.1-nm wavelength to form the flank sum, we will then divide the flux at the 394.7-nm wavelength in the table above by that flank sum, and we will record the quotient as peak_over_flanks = 0.40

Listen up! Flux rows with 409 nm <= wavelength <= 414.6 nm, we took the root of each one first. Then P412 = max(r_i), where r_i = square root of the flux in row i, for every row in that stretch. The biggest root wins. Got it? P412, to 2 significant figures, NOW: 0.88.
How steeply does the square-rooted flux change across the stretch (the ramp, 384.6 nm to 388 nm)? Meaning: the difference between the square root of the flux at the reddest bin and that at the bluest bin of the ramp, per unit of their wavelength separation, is -0.04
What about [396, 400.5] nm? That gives 0.06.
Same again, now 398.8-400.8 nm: -0.01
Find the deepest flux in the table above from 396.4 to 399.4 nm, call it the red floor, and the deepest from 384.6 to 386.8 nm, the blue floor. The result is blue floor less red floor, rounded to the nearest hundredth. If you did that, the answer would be 0.25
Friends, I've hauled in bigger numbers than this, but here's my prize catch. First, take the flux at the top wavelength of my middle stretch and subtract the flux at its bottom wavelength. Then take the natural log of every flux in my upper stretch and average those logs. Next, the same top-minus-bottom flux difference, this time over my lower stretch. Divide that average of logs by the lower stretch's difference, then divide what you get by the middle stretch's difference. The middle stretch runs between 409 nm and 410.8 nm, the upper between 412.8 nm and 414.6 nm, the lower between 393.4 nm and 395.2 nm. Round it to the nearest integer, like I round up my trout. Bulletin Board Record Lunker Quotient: 12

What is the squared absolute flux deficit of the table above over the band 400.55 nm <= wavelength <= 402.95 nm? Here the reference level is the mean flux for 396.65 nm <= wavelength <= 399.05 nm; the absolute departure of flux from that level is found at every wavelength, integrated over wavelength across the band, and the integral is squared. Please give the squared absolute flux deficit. 0.331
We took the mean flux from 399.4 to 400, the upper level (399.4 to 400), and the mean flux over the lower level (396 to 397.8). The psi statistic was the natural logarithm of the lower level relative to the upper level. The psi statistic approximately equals -0.76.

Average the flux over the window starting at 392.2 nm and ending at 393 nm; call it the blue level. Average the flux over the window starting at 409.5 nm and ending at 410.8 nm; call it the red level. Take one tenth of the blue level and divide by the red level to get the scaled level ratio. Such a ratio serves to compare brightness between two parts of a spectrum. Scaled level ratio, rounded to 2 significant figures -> 0.059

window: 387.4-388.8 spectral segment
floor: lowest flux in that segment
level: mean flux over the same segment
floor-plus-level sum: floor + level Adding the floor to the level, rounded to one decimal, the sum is 0.9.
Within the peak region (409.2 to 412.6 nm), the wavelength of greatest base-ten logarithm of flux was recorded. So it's 411.5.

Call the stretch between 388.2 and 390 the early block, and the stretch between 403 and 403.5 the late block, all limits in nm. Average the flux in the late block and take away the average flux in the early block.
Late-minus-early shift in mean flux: 0.15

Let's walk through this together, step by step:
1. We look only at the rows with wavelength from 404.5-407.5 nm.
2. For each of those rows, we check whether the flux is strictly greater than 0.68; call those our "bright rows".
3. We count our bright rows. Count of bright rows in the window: 6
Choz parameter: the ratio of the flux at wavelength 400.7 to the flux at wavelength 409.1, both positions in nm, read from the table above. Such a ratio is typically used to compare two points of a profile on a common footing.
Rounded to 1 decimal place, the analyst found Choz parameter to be 0.8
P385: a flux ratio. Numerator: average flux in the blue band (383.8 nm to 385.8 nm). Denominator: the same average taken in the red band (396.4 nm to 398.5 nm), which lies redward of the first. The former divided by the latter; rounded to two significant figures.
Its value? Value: 1.2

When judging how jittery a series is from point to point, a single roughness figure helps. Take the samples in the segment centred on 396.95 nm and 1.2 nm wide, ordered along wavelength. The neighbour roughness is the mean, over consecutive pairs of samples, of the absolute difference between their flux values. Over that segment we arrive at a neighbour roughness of 0.132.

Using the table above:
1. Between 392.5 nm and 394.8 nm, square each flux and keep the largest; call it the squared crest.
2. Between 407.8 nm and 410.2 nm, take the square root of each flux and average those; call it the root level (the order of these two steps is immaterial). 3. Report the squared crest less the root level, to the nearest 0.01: -0.57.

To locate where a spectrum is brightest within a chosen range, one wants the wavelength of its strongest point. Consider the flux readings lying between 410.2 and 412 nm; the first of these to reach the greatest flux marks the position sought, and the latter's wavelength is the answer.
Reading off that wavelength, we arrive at 411.5 nm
